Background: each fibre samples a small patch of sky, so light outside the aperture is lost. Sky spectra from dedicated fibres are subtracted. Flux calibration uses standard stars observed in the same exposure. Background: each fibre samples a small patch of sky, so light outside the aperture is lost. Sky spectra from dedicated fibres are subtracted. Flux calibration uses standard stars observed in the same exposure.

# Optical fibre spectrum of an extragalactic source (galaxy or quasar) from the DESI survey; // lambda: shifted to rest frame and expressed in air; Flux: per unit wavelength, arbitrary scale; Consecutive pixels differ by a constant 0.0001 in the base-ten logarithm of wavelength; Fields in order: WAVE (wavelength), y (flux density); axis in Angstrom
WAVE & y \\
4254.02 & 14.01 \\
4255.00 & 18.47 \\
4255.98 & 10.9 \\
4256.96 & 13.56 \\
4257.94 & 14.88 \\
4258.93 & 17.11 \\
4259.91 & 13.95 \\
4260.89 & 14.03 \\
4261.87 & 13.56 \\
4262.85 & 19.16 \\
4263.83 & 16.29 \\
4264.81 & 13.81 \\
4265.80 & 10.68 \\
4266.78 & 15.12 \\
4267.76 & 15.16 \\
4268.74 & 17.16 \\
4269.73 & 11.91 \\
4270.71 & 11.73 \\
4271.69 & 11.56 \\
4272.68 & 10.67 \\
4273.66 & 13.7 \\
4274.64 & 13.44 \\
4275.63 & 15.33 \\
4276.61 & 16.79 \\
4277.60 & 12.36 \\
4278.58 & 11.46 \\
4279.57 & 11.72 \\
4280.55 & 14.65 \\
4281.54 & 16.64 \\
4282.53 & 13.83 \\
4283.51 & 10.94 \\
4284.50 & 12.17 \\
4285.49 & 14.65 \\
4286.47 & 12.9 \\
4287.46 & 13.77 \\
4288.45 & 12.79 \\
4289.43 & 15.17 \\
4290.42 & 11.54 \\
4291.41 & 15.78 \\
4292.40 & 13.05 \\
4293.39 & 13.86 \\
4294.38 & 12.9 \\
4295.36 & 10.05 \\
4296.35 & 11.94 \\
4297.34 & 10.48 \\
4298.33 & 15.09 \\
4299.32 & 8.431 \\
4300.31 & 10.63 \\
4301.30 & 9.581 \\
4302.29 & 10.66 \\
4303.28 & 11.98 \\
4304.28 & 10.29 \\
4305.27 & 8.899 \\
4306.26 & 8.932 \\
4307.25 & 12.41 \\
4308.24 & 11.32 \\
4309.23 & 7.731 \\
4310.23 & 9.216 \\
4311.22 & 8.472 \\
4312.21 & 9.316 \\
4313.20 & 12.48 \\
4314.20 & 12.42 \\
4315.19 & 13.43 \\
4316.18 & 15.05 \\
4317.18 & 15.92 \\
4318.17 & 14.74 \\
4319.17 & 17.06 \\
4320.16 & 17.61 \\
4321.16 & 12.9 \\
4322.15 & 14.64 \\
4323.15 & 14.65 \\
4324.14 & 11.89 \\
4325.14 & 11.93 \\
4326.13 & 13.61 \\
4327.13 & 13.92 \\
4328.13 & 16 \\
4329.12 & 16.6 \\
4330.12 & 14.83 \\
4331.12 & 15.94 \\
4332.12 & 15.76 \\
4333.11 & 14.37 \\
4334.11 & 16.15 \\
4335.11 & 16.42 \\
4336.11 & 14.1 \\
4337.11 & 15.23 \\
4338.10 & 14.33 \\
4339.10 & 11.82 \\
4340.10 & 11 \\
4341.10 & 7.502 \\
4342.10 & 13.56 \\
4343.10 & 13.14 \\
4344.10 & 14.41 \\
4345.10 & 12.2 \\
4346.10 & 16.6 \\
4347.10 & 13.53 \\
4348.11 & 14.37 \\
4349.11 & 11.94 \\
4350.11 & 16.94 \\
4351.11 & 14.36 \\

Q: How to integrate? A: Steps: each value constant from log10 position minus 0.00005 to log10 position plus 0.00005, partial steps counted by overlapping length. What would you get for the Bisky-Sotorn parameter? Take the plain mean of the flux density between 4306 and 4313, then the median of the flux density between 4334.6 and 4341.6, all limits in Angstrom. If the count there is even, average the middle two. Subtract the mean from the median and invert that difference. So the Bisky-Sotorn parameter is 0.2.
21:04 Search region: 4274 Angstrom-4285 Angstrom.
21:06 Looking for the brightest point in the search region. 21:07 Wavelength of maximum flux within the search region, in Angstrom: 4276.61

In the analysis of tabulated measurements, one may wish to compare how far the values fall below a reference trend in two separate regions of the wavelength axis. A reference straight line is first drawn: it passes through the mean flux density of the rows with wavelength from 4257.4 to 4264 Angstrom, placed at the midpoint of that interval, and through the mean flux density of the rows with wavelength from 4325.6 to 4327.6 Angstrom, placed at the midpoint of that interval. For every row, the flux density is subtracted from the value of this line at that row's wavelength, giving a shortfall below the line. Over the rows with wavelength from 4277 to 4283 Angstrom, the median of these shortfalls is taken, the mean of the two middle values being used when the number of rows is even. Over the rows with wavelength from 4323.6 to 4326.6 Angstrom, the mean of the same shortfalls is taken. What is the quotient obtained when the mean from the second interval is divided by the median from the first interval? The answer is 0.7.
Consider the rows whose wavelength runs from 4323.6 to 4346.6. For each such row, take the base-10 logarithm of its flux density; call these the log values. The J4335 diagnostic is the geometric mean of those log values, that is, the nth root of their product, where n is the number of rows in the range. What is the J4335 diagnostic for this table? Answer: 1.14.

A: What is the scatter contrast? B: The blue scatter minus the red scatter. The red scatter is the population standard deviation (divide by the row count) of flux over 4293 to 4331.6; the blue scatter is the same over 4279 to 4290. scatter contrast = -1.1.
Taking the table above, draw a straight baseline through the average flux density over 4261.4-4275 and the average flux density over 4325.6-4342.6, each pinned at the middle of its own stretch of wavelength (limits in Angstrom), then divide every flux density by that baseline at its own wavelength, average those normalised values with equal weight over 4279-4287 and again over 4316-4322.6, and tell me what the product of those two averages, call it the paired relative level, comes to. 1.05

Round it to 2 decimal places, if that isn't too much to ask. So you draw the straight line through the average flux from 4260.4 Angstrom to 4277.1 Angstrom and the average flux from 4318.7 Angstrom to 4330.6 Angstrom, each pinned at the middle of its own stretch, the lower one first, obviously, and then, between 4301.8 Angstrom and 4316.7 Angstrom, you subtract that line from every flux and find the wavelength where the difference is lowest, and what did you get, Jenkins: 4309.23 Angstrom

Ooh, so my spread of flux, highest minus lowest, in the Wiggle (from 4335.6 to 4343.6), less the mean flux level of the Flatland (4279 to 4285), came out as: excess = -5.6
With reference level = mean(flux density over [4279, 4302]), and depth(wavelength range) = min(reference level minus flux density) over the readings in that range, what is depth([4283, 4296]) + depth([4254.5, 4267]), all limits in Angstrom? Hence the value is -9.5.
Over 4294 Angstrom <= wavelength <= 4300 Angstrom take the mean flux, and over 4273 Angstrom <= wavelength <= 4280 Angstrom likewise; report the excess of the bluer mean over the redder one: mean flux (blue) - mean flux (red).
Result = 2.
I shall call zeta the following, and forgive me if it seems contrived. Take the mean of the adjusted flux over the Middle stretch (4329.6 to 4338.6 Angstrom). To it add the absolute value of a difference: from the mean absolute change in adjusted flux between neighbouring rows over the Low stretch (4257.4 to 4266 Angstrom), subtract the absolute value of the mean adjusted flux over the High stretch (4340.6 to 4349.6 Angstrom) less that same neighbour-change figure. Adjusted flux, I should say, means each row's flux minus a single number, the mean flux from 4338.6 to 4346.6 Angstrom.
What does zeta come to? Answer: 3.2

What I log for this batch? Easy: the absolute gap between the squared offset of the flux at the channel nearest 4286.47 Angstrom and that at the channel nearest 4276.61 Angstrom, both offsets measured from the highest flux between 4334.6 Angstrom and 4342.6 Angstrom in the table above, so 12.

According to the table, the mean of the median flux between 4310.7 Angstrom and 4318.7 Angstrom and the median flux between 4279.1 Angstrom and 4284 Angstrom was 13.4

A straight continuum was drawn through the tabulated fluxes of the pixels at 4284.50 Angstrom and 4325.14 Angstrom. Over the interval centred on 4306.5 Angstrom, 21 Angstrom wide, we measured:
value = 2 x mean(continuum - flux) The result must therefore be 2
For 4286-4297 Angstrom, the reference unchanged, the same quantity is -2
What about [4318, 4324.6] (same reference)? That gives -6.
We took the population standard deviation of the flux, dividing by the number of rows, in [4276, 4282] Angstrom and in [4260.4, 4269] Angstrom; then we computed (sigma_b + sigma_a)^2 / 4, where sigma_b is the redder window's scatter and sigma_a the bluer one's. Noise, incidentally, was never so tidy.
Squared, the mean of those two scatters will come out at 5.1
